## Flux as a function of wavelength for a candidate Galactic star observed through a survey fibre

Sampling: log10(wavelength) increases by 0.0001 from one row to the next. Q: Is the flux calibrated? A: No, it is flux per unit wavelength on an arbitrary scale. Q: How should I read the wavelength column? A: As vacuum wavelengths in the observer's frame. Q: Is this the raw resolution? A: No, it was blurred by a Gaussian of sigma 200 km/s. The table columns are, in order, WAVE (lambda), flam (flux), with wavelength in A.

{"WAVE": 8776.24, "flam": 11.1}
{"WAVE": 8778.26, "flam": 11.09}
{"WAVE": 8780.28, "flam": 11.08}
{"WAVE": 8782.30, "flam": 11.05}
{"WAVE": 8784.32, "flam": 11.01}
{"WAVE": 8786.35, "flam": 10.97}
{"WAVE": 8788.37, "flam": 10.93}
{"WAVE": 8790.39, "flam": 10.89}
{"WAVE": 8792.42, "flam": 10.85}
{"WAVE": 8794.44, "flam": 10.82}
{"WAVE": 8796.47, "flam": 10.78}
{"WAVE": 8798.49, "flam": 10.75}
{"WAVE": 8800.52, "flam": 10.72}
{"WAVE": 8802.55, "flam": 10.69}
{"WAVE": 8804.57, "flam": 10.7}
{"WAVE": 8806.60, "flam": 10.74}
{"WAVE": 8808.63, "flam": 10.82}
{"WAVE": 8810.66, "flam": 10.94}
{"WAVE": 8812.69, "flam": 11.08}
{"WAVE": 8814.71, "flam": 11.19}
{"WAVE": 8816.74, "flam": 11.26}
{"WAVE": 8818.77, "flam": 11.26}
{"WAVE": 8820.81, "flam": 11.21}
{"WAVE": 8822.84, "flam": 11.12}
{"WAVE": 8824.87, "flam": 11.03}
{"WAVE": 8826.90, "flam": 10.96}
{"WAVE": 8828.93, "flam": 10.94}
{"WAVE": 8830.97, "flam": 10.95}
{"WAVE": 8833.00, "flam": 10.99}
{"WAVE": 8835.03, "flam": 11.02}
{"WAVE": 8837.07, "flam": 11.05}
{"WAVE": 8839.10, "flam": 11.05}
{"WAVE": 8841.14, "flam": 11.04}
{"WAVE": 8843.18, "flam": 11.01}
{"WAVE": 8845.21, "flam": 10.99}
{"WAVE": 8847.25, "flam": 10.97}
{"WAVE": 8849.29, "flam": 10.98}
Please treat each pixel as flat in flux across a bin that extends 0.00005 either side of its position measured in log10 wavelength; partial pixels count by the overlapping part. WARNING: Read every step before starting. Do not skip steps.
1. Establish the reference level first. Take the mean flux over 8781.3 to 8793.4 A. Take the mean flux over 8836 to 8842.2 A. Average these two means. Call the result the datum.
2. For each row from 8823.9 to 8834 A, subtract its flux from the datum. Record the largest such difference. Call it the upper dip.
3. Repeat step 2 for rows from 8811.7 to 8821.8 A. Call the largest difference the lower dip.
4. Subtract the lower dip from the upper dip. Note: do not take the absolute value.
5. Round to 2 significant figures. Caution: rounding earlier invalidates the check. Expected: 0.14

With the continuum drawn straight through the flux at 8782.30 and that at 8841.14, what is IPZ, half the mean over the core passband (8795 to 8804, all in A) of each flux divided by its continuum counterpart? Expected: 0.486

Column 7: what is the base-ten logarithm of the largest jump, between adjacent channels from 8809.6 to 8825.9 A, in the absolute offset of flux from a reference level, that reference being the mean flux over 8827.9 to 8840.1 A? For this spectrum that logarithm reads -0.96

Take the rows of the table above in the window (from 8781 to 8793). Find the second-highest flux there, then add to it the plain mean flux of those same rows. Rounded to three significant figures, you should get 22.0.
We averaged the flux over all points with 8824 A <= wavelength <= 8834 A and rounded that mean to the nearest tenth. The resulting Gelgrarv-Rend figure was 11.0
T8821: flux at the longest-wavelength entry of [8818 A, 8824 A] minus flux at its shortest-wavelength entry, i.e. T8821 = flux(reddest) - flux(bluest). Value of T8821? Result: -0.14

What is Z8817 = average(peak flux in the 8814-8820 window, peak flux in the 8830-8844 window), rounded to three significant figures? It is 11.2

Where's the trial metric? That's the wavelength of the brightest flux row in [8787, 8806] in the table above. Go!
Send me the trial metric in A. 8788.37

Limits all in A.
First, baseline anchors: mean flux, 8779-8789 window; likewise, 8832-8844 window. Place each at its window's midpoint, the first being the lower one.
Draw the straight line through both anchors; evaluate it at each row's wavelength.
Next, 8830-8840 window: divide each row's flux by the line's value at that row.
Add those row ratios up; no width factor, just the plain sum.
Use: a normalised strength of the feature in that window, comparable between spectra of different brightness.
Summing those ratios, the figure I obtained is 5.0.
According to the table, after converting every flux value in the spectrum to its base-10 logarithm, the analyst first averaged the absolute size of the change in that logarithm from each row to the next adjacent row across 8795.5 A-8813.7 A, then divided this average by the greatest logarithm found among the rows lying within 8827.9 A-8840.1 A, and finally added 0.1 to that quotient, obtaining 0.1023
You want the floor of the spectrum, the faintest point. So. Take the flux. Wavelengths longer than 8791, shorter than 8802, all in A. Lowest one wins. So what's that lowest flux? 10.72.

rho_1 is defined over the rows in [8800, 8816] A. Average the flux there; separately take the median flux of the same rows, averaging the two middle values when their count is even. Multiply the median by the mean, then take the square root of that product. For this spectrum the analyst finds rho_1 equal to 10.8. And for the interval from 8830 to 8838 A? 11.0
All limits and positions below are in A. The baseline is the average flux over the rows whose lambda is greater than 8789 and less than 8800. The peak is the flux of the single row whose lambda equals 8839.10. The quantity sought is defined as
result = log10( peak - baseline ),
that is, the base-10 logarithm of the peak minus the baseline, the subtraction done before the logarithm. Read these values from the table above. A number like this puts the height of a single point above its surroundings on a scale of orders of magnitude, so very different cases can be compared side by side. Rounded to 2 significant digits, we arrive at -0.63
